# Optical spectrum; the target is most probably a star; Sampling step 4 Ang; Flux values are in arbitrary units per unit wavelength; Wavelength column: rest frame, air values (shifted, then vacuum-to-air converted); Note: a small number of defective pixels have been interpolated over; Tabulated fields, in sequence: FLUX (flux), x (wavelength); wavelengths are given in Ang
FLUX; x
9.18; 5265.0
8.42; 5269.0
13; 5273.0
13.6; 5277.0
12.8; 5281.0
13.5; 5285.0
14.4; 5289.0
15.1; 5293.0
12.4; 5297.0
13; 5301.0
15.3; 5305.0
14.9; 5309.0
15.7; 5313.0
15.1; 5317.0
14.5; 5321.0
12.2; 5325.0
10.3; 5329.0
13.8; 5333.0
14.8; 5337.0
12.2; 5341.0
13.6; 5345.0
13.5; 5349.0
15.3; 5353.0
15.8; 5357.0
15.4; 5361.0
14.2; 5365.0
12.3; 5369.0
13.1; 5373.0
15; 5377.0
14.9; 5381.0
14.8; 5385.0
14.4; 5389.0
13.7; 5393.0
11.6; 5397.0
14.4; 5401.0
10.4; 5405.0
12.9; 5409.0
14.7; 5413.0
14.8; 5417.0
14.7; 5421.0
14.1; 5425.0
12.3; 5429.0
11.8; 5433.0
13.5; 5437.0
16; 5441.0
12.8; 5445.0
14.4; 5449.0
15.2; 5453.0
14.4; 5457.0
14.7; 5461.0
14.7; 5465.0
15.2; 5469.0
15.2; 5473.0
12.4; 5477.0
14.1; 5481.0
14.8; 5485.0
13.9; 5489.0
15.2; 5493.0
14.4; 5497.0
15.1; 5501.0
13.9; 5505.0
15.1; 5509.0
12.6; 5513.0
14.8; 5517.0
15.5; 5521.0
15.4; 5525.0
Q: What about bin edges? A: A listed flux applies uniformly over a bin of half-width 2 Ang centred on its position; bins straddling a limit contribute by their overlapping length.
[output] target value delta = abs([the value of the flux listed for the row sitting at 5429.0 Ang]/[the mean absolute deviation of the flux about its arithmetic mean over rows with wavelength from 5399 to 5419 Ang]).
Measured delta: 9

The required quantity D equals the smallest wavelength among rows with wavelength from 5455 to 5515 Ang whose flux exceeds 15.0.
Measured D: 5469.0 Ang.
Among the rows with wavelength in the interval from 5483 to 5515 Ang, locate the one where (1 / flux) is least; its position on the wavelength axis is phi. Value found 5493.0 Ang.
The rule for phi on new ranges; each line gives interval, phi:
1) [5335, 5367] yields 5357.0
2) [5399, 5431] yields 5417.0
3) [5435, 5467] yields 5441.0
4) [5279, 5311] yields 5305.0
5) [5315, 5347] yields 5317.0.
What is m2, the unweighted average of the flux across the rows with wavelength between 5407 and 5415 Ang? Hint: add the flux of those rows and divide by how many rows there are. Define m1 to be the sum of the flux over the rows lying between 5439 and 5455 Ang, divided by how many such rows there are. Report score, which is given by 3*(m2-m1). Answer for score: -2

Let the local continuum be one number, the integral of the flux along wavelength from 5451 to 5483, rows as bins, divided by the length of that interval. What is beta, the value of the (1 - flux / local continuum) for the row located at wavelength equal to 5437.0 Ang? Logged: 0.068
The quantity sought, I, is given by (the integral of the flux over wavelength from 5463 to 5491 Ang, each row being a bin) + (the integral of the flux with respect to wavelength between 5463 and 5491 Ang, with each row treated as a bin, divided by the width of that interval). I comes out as 416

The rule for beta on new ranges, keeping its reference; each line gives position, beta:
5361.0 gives -0.063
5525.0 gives -0.063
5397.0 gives 0.199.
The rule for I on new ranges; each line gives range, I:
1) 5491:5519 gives 419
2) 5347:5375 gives 413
